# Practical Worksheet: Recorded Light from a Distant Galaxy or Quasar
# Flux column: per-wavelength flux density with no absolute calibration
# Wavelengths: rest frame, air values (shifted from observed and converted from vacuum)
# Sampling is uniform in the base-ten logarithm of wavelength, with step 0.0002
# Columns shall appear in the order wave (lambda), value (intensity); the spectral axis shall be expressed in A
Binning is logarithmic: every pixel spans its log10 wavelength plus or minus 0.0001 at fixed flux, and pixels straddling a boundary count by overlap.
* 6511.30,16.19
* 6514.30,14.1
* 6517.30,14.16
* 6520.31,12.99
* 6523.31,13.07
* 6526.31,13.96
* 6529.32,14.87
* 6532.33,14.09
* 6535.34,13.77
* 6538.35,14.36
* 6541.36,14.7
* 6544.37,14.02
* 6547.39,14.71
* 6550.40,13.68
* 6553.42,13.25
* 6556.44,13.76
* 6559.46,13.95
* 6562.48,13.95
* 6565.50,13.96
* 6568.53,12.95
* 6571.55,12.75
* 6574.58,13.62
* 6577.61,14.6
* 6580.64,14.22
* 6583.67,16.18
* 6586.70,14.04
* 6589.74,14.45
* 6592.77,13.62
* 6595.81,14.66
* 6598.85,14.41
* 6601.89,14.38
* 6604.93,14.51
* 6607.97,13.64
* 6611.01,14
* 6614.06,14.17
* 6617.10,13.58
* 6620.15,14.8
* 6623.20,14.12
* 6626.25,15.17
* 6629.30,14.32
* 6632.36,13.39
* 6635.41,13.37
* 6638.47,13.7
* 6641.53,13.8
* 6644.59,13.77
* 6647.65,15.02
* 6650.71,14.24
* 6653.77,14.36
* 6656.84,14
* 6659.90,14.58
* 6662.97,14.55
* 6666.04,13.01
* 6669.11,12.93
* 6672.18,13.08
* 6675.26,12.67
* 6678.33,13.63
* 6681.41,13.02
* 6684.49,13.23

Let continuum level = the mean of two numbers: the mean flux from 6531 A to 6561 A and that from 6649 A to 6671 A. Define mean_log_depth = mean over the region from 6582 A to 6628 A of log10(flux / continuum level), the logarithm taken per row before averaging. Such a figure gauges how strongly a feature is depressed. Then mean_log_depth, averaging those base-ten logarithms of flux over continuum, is 0.0115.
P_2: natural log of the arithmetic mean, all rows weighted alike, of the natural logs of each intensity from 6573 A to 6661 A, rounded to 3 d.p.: 0.976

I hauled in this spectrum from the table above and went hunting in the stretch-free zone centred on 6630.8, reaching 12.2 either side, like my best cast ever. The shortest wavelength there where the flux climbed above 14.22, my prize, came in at 6620.15 A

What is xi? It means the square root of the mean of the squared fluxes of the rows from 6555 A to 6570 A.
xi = 13.7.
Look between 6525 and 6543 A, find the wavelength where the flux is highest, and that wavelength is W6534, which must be 6529.32 A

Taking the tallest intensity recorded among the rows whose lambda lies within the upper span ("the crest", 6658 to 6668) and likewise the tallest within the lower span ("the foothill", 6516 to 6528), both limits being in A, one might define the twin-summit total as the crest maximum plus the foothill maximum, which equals 28.74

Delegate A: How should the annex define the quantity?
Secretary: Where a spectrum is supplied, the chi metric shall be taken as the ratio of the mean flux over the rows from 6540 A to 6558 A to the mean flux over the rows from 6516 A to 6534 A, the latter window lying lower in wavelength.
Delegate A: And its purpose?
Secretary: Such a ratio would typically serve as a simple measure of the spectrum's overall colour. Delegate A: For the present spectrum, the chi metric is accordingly 1.01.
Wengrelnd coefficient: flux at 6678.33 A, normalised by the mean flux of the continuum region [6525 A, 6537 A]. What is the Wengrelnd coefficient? 0.96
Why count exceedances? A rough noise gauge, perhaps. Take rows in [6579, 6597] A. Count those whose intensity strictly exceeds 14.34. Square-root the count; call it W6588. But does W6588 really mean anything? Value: 1.7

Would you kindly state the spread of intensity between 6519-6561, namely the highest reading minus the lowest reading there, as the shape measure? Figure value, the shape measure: 1.88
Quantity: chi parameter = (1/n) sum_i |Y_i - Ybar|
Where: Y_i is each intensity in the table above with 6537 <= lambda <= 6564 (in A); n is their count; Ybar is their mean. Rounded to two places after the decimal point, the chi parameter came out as 0.37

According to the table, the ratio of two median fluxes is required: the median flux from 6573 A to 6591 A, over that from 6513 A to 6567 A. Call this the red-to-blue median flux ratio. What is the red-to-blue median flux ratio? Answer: 1.03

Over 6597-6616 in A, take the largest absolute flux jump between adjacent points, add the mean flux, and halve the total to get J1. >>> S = 7.53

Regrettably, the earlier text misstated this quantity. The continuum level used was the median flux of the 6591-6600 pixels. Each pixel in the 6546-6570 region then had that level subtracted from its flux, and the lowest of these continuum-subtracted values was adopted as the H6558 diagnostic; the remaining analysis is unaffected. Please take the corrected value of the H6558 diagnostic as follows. -1.5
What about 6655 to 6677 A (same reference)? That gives -1.7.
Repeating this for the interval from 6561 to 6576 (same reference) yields -1.7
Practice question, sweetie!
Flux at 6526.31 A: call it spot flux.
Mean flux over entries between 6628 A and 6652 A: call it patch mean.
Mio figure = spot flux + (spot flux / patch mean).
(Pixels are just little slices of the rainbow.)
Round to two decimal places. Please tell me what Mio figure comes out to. 14.96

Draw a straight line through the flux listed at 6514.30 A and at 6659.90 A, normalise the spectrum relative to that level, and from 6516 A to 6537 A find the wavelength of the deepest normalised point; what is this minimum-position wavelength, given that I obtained 6520.31 A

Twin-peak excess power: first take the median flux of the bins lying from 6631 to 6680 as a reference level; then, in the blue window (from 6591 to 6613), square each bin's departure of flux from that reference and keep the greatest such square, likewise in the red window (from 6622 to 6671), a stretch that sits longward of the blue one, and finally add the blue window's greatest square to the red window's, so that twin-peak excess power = 2.91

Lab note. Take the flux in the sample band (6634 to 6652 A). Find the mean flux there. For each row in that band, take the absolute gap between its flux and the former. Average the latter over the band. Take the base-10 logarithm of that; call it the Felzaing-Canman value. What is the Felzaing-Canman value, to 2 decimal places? -0.37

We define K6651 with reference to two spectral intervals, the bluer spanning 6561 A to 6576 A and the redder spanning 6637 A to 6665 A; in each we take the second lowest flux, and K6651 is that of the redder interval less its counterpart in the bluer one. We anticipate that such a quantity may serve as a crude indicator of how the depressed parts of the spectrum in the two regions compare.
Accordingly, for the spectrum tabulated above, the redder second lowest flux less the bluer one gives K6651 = 0.8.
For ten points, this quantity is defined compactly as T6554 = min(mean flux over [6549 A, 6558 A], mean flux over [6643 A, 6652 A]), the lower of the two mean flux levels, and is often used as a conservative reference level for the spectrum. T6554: 13.56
